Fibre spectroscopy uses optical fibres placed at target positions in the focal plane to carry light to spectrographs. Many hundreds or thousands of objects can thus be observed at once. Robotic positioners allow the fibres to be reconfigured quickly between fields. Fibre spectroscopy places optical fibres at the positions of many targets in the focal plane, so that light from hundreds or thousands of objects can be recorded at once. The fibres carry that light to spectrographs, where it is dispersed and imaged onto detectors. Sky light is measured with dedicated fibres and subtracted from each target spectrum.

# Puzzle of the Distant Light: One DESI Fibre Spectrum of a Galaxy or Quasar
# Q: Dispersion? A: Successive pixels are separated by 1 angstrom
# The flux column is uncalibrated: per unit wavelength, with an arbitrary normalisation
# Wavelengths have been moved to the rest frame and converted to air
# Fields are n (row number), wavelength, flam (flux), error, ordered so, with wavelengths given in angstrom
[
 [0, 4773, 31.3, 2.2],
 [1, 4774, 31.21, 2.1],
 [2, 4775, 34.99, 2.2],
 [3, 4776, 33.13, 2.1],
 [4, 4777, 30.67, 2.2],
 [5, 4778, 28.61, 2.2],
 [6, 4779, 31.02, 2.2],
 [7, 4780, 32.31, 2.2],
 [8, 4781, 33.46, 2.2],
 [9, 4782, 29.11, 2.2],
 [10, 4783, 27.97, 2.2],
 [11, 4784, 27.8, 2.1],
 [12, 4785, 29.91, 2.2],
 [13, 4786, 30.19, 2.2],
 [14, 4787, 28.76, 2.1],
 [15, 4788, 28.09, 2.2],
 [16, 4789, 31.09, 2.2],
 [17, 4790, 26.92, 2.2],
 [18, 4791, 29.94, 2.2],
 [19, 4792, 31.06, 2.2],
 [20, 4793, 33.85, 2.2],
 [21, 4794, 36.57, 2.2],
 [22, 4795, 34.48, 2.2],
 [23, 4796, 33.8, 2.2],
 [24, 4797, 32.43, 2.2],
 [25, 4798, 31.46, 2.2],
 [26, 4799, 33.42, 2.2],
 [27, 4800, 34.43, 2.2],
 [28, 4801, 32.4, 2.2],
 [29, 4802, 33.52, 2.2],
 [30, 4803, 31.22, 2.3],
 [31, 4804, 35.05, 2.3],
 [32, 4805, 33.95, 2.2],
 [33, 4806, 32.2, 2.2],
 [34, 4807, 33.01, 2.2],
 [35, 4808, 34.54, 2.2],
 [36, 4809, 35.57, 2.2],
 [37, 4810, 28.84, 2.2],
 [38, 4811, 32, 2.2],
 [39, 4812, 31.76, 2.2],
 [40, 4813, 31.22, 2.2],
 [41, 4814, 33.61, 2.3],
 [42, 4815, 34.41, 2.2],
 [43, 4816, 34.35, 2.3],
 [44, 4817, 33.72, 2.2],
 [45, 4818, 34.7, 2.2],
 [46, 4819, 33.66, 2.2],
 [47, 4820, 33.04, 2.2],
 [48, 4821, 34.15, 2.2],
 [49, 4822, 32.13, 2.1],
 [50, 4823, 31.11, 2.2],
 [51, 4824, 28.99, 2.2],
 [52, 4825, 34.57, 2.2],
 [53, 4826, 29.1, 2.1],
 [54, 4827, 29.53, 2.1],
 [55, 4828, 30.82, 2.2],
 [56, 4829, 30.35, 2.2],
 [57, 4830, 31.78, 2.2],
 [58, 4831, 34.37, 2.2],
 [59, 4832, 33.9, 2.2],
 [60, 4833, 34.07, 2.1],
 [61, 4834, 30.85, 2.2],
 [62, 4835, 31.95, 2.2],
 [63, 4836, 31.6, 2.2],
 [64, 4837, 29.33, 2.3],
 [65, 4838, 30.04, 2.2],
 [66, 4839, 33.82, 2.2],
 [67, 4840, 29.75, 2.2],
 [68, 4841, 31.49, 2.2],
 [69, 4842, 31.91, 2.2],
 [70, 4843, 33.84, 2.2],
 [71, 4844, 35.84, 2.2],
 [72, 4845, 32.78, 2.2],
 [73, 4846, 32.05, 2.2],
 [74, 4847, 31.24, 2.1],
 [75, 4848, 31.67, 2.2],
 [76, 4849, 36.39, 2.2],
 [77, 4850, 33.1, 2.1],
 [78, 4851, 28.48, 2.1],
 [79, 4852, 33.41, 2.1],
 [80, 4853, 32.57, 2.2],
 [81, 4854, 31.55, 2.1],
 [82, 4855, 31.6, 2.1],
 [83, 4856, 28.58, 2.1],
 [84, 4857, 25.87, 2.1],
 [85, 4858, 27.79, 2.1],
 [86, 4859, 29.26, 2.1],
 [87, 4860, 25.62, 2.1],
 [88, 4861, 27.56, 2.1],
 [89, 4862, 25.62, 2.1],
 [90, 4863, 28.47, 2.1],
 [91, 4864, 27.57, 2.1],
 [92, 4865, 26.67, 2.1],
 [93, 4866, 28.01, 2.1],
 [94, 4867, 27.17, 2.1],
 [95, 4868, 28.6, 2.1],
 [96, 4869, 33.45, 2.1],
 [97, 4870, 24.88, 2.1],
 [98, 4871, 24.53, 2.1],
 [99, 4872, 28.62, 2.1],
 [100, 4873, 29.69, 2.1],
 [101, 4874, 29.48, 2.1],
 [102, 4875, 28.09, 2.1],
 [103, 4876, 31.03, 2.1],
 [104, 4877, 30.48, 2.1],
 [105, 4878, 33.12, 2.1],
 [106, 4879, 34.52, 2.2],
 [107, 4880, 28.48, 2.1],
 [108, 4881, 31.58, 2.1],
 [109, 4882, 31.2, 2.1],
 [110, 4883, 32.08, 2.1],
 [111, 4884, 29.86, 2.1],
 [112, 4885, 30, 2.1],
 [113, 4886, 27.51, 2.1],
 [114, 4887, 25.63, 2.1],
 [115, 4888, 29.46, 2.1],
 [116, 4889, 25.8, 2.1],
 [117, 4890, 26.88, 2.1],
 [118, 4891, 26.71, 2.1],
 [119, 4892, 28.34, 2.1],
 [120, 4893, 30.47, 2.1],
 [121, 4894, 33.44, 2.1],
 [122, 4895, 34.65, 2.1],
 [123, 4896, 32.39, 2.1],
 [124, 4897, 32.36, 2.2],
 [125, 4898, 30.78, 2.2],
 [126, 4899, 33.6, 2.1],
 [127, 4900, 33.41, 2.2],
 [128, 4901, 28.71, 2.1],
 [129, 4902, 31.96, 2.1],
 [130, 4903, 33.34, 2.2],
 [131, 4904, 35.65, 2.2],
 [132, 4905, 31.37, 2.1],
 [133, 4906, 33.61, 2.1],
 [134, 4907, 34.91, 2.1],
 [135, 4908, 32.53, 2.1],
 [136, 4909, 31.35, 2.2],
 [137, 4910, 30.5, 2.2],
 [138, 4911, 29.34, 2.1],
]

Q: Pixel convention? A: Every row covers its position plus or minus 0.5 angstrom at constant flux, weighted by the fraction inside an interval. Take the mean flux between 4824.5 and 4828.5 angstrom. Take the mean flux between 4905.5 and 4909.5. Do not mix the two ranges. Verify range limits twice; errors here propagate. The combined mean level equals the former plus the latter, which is 64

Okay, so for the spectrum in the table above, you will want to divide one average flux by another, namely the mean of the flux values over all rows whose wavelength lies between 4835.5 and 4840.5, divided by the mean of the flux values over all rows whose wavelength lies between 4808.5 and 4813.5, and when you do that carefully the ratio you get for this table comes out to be 0.97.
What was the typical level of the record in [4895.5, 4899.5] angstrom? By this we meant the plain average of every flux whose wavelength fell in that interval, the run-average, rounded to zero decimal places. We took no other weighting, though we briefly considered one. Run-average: 32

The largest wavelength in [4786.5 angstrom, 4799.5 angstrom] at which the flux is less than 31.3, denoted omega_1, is 4792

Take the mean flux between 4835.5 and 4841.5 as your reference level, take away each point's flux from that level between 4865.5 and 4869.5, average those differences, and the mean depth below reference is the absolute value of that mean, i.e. 1.7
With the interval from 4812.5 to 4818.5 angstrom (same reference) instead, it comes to 2.7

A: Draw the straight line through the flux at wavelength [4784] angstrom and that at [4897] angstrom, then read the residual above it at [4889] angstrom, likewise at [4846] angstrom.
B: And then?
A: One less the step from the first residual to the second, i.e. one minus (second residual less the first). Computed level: -7.0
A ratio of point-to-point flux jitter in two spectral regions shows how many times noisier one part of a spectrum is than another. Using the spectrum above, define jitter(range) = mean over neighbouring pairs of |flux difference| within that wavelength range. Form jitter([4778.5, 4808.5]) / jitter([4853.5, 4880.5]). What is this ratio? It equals 0.79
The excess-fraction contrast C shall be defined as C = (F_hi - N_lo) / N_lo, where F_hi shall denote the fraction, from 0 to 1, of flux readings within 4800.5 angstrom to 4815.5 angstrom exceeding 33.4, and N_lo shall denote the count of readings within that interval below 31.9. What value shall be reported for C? -0.88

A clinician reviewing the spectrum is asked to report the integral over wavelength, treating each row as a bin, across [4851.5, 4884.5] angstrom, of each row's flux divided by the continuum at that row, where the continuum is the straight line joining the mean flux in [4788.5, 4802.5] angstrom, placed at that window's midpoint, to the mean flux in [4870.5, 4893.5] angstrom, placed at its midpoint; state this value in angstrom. 32.5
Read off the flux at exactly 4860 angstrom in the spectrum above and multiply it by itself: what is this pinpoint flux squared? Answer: 656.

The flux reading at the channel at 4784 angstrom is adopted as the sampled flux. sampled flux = 27.8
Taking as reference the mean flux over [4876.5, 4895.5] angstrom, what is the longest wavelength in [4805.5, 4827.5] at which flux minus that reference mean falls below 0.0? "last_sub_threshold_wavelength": 4827 angstrom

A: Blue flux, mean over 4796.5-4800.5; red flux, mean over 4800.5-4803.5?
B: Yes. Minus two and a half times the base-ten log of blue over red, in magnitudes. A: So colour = -0.02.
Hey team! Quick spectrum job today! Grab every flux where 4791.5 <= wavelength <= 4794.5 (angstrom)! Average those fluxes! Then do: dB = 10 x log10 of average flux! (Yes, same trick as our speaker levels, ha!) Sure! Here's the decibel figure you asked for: 15.29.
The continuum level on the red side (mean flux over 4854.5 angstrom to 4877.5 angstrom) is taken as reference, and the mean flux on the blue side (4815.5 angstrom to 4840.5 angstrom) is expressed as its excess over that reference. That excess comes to 3.9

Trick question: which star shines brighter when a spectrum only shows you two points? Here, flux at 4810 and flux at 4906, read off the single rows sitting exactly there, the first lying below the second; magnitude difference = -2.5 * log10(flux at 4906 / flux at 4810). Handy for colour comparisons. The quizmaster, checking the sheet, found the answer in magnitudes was -0.17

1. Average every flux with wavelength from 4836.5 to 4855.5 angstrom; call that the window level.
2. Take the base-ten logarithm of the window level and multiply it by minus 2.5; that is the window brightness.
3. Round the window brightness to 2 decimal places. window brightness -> -3.77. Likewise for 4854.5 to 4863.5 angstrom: -3.61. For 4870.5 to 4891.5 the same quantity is -3.67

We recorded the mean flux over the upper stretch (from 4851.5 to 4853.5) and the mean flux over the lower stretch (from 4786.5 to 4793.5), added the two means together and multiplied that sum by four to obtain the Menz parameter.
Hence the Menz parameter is 252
